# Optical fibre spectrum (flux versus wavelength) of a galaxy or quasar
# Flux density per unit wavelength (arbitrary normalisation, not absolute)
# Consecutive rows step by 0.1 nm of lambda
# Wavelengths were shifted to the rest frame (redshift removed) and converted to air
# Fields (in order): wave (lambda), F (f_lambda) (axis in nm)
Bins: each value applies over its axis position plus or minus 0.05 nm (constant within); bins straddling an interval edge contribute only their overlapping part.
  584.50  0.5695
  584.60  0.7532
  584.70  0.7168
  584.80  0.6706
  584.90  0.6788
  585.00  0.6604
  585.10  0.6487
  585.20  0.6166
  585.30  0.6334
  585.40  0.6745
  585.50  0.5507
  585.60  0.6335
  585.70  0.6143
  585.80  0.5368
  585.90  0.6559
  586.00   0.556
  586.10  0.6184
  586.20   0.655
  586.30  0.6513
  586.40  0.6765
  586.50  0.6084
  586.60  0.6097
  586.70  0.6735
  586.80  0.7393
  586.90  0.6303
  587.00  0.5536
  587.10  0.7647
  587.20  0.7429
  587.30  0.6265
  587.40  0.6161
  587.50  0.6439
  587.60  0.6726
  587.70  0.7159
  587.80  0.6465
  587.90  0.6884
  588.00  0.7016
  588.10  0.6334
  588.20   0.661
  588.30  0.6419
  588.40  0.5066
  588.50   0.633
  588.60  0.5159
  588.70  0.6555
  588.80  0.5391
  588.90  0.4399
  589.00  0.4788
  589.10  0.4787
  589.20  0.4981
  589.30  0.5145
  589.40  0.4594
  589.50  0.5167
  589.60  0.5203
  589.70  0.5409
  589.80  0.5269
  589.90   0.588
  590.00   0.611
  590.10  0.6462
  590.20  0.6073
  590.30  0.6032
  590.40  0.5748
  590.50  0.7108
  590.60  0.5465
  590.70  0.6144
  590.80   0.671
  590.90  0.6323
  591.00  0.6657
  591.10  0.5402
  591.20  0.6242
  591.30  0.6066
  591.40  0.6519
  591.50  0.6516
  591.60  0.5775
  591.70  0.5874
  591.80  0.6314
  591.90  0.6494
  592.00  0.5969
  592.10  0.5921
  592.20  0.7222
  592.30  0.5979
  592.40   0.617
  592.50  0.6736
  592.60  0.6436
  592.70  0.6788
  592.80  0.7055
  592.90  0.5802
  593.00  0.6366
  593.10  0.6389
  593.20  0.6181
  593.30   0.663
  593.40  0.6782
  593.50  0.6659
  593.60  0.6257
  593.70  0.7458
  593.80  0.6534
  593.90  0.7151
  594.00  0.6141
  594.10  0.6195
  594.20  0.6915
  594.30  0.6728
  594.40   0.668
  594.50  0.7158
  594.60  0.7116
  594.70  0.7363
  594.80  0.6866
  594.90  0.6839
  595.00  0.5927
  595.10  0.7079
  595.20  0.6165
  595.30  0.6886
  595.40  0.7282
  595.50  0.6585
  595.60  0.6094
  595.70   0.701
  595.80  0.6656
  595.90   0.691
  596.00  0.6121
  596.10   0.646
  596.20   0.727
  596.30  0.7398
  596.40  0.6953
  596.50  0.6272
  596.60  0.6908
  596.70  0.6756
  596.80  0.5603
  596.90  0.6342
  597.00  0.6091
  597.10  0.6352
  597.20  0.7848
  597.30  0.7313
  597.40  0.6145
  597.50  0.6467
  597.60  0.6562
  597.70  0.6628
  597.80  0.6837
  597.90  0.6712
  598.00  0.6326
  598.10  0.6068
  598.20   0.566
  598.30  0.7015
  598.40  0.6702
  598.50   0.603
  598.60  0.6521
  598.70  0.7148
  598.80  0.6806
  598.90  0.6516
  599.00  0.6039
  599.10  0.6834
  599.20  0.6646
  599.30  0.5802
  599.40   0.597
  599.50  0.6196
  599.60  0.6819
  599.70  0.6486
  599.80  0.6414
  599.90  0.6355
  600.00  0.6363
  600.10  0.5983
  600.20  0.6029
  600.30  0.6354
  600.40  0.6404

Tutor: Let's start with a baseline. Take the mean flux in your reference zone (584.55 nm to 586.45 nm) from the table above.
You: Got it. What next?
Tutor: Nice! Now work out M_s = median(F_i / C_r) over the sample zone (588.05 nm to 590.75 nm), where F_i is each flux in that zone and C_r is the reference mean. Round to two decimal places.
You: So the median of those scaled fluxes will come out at 0.85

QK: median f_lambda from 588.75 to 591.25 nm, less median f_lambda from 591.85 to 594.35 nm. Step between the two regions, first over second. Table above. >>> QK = -0.10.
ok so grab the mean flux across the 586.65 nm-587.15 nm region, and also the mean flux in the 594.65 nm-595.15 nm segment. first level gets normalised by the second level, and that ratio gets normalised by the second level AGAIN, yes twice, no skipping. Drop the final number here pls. 1.45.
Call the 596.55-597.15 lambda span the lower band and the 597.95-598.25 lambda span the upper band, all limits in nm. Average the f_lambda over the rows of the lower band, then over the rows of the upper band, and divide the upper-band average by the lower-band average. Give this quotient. 0.95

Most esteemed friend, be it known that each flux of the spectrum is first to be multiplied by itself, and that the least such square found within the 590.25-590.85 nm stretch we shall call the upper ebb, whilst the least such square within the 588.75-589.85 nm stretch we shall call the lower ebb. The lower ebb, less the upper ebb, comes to -0.11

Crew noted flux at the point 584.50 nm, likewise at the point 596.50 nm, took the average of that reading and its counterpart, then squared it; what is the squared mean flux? 0.36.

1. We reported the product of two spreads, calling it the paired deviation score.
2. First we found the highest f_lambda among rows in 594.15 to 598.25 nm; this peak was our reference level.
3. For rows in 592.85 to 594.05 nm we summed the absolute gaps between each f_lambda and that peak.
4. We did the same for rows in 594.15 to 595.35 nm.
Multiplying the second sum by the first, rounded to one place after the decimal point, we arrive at 2.0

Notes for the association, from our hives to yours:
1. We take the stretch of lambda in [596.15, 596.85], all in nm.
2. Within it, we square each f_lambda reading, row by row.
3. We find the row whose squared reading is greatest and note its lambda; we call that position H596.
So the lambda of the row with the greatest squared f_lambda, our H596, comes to 596.30 nm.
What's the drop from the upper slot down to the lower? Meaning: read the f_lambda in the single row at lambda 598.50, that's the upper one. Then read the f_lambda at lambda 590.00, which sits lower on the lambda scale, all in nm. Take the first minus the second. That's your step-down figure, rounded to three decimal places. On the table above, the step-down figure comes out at -0.008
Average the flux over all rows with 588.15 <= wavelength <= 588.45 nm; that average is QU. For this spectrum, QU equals 0.603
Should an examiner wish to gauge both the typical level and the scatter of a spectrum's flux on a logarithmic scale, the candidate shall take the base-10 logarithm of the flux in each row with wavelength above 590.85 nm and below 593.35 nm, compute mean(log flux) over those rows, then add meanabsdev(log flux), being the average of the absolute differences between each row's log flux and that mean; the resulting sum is -0.178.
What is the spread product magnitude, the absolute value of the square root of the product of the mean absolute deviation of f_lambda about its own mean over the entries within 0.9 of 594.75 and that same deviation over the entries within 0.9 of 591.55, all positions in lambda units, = 0.0343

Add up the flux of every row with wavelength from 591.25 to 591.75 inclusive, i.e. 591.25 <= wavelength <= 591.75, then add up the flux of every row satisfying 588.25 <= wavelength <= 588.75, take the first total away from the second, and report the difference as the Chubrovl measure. -0.12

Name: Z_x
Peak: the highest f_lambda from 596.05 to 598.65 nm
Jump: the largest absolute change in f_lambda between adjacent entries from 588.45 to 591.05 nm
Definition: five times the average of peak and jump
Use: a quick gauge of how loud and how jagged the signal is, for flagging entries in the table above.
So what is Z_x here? 2.37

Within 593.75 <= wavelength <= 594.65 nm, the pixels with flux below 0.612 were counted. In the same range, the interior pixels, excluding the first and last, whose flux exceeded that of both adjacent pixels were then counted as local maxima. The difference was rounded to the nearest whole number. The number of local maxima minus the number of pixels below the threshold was 3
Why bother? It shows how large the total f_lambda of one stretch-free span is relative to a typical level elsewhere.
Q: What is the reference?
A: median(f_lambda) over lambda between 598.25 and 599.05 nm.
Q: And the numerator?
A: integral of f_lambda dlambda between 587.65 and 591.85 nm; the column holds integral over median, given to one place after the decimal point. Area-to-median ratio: 3.8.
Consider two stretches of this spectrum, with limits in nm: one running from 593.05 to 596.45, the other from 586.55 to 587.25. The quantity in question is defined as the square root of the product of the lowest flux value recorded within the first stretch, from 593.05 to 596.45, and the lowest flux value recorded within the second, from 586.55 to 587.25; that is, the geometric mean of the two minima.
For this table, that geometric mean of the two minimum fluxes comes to 0.573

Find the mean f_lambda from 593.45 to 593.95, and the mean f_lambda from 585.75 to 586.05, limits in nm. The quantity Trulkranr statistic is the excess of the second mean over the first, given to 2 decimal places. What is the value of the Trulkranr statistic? -0.10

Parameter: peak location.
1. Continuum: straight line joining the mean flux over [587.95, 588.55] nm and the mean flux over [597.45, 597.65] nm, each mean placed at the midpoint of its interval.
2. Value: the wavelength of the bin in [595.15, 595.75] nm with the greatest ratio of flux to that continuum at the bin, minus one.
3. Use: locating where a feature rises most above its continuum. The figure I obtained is 595.40 nm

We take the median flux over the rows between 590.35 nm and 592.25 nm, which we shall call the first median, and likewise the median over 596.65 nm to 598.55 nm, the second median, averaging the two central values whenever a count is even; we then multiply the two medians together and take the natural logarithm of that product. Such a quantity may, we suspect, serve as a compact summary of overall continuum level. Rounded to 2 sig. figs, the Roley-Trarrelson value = -0.91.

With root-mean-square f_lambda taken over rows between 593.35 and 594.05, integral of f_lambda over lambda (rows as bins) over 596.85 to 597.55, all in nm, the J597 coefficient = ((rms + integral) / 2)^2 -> 0.324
